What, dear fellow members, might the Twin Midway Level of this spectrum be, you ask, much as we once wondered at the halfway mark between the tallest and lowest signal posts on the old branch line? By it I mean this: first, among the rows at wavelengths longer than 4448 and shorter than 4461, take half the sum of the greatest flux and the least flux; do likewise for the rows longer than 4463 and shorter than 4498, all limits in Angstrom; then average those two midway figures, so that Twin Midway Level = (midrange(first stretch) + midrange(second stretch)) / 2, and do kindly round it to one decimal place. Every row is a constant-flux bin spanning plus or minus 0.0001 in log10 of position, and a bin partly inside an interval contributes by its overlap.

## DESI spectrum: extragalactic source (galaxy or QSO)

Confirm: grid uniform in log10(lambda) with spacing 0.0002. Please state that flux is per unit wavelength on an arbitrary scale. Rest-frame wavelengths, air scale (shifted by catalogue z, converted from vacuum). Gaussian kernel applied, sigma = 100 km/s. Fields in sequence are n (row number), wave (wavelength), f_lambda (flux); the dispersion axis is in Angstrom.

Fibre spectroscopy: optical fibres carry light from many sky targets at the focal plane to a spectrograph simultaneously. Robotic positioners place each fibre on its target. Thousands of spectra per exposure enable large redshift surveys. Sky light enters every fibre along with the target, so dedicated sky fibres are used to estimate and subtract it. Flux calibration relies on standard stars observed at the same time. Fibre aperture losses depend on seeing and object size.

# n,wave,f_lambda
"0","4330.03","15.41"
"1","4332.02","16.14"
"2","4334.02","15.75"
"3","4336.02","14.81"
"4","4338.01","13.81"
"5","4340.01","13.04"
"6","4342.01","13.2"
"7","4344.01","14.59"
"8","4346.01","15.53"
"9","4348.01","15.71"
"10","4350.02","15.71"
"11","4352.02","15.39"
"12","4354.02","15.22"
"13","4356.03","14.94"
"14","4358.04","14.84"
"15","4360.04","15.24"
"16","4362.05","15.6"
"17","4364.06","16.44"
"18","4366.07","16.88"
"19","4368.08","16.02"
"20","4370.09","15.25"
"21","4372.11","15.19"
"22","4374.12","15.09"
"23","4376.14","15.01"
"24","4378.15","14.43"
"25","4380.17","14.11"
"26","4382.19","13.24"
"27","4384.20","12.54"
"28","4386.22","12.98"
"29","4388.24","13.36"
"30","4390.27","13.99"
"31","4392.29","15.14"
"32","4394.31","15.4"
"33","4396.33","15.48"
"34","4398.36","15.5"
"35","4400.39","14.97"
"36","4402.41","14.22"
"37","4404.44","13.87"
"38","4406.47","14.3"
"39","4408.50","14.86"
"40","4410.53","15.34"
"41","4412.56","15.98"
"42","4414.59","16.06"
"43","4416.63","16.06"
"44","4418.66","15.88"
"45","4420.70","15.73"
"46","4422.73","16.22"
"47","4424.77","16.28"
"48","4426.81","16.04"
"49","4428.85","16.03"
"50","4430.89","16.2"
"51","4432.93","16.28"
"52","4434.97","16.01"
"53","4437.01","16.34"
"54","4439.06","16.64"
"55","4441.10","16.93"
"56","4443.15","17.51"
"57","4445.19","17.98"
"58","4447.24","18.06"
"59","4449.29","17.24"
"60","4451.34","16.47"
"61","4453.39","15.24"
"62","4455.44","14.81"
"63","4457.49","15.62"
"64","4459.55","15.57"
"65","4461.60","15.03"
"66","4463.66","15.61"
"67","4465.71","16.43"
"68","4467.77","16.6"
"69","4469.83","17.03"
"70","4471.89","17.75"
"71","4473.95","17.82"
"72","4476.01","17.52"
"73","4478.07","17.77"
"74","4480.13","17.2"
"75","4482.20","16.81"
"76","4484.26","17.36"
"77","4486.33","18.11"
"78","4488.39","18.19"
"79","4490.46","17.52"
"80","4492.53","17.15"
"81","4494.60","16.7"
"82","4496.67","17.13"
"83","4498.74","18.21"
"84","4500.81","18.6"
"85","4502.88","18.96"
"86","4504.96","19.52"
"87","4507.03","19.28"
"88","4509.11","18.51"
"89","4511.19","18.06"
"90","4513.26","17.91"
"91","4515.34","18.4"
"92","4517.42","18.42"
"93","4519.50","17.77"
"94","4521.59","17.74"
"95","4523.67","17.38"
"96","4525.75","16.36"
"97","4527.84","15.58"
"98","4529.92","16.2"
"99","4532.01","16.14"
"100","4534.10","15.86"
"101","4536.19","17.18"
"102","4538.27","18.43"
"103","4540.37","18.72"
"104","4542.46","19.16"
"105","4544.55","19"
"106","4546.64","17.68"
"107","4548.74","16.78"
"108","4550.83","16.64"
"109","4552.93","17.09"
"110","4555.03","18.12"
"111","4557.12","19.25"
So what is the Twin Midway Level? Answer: 16.5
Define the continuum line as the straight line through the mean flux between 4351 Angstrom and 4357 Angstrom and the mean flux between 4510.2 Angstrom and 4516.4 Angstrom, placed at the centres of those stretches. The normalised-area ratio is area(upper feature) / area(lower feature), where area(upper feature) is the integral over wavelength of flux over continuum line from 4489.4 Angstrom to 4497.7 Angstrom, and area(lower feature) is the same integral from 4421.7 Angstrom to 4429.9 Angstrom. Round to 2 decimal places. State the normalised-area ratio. 1.00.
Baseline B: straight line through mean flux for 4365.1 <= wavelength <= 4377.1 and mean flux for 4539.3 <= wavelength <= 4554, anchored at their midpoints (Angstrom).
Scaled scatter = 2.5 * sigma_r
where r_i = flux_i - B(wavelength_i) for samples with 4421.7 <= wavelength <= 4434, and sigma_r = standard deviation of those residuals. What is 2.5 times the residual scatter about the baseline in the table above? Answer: 0.3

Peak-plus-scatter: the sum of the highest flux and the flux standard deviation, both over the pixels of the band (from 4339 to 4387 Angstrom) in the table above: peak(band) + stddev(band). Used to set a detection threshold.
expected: 18.0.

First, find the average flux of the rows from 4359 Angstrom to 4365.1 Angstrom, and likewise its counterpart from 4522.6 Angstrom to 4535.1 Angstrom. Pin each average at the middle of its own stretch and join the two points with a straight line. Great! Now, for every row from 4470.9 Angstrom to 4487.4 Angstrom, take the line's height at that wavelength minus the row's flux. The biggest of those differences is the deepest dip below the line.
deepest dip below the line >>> -0.69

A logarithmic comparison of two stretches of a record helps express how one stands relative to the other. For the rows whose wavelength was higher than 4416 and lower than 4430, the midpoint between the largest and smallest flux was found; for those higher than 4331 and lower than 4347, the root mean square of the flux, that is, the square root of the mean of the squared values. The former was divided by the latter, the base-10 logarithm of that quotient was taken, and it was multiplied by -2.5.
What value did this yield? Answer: -0.096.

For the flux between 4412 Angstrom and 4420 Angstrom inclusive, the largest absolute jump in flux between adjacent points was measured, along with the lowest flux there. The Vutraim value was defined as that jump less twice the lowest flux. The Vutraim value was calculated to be -32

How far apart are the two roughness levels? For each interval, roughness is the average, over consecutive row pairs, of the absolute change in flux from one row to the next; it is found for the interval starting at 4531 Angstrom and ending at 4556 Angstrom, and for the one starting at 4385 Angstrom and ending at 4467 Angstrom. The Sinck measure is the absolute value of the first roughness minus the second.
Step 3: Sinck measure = 0.28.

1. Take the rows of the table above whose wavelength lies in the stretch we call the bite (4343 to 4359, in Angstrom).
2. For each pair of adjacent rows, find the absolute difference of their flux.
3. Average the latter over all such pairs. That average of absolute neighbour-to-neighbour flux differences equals 0.28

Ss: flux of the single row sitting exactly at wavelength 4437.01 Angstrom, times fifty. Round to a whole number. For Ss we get 817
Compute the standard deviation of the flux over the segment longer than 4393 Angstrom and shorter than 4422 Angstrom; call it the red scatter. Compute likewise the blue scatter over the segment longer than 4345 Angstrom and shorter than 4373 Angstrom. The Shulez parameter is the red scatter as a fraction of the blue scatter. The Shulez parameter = 1.3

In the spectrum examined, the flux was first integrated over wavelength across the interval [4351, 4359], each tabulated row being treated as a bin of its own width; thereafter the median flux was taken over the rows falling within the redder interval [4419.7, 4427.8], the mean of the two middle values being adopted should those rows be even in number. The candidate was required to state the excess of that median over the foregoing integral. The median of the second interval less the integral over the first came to -105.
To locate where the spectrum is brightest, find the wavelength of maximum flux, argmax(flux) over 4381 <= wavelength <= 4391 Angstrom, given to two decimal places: 4390.27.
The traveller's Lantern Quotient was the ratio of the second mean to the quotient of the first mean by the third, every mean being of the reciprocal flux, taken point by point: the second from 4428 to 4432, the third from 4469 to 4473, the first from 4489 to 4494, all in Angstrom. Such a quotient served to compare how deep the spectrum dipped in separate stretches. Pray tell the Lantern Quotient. 0.0619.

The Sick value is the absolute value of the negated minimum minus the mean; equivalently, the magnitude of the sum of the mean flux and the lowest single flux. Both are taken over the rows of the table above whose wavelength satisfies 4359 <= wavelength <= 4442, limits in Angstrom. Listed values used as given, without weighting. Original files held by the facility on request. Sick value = 28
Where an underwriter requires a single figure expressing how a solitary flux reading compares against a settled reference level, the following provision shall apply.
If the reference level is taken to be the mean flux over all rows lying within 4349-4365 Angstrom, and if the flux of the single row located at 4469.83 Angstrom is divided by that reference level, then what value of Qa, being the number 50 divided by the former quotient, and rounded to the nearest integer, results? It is 45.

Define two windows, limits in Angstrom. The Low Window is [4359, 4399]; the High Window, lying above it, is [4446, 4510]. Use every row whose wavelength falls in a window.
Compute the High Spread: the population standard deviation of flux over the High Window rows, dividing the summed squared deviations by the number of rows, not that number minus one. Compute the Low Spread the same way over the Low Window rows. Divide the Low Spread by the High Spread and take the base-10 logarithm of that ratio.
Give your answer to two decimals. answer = -0.03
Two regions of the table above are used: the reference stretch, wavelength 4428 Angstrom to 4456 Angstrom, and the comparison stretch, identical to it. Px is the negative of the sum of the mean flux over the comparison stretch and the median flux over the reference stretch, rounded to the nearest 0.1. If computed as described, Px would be -33.0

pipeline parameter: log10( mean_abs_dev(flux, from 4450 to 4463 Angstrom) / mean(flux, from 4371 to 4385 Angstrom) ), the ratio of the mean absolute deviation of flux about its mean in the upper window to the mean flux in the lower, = -1.52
